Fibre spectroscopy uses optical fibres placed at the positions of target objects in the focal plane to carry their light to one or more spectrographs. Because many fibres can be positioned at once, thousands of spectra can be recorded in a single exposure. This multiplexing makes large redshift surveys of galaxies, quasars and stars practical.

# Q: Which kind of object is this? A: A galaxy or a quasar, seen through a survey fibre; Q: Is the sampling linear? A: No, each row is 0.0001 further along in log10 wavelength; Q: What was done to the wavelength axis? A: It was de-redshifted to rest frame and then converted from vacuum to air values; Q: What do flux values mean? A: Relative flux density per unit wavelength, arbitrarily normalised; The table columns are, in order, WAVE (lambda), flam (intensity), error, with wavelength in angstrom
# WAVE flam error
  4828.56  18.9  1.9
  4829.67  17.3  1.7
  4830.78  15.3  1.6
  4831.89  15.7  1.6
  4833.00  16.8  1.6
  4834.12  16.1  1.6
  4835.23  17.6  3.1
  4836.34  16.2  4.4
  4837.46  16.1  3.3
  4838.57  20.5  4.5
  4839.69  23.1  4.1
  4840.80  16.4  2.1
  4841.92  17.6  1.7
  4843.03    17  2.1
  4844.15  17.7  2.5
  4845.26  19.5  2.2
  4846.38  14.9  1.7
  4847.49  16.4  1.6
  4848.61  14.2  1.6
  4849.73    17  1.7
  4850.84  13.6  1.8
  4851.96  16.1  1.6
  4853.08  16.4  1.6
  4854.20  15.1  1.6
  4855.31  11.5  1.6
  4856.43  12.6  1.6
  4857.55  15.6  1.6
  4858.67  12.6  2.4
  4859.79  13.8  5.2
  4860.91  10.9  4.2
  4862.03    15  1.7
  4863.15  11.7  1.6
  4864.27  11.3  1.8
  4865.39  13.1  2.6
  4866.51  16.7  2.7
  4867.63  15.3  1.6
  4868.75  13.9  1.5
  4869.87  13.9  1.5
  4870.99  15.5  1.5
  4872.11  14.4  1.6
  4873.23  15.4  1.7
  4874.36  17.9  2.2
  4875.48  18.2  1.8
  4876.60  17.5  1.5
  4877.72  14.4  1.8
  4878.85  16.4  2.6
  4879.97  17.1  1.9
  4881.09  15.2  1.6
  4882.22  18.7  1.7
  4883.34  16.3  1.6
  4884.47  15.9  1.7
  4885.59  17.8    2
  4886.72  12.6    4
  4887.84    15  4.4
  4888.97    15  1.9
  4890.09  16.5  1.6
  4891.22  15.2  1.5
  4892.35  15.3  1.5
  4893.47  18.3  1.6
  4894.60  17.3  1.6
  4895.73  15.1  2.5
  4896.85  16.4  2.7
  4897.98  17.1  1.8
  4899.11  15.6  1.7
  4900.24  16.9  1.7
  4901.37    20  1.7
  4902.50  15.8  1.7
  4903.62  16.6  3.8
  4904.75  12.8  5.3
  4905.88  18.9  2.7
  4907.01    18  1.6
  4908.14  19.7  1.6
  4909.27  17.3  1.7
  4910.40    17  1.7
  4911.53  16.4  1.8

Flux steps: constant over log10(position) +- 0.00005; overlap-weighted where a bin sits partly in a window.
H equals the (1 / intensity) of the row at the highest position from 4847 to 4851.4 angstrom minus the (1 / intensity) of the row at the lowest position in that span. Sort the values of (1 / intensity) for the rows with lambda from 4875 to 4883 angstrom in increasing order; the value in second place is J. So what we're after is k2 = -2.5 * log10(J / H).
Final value -1.6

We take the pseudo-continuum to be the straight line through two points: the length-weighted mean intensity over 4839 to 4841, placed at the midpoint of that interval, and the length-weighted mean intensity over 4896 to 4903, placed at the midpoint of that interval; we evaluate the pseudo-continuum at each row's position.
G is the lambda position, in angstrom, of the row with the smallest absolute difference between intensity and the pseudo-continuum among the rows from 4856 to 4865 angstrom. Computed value 4857.55 angstrom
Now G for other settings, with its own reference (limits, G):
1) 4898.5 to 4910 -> 4900.24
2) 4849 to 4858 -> 4849.73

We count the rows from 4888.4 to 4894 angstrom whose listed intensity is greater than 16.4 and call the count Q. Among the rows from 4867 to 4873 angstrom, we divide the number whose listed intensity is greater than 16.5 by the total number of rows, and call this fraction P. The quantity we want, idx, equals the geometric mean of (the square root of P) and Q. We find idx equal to 0.00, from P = 0.0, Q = 2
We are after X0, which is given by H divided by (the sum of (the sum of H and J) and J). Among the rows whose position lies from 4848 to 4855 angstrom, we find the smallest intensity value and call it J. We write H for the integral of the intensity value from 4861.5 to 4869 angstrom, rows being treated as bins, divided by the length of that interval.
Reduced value 0.337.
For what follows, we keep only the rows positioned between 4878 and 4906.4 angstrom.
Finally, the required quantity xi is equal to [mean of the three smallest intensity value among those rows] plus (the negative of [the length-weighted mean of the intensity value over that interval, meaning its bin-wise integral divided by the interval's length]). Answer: -2.8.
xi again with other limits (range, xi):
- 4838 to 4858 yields -3.8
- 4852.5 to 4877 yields -3.2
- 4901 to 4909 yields -2.3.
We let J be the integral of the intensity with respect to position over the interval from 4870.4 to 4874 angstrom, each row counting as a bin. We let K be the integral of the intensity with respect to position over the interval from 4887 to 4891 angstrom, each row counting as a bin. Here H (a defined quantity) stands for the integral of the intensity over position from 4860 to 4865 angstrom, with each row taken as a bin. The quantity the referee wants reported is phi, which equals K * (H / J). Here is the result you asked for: 69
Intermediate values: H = 62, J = 55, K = 61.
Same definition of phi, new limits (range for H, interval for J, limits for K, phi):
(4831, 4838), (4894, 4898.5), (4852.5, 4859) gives 141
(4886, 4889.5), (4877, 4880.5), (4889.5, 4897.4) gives 115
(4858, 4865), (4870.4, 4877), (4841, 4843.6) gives 36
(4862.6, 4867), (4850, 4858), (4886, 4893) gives 53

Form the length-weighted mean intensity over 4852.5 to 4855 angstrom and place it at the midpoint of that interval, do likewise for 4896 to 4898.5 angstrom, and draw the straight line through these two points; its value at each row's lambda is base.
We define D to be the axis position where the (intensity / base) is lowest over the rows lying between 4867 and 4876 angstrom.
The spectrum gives 4869.87 angstrom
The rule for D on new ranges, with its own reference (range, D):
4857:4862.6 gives 4860.91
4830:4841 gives 4830.78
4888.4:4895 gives 4888.97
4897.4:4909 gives 4904.75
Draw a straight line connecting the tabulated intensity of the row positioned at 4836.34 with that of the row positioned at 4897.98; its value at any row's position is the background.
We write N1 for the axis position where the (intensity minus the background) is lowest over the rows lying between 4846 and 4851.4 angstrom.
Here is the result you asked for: 4850.84 angstrom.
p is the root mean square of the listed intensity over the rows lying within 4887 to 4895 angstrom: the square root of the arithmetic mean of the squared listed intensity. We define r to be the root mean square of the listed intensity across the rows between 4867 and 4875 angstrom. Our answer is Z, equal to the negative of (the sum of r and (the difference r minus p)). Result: -14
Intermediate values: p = 16.1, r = 15.2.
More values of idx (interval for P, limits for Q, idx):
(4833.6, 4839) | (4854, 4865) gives 0.00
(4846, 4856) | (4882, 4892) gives 1.00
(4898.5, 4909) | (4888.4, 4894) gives 1.28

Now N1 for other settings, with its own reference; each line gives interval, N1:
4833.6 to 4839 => 4837.46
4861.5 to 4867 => 4864.27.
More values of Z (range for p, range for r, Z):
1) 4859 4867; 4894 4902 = -21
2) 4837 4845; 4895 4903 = -15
